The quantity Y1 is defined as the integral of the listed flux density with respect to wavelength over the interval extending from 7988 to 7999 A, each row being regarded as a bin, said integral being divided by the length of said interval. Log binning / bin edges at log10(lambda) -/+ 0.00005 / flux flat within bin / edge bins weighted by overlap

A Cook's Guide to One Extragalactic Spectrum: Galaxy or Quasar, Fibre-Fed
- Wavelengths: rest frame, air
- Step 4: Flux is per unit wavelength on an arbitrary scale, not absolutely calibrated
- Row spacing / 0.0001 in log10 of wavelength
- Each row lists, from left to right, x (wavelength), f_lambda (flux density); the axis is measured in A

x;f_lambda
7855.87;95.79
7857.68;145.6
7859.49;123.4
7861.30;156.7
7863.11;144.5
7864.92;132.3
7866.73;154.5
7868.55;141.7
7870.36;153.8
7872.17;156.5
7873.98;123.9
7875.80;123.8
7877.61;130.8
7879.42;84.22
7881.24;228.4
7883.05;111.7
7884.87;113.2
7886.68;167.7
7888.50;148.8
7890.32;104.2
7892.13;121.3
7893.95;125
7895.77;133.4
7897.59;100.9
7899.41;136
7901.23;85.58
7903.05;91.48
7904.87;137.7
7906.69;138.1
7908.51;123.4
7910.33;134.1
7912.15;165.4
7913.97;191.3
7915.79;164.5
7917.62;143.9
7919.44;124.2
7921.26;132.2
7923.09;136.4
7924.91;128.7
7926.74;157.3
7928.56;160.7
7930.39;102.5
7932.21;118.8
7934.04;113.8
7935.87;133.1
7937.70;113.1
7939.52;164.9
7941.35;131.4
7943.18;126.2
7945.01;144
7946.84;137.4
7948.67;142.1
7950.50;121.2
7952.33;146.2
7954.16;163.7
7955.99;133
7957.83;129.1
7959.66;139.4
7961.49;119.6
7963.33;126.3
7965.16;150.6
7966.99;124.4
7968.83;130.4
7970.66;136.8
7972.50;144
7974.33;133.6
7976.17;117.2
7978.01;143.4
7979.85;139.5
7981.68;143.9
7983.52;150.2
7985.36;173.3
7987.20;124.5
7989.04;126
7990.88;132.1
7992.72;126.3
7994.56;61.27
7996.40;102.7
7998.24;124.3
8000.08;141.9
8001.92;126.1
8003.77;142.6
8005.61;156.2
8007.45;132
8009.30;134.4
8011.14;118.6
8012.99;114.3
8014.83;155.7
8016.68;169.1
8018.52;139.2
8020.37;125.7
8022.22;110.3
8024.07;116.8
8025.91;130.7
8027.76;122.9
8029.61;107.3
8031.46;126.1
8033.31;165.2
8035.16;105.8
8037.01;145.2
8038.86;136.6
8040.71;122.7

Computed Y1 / 112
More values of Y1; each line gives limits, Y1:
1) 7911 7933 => 144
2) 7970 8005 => 131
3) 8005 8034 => 132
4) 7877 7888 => 140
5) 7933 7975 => 135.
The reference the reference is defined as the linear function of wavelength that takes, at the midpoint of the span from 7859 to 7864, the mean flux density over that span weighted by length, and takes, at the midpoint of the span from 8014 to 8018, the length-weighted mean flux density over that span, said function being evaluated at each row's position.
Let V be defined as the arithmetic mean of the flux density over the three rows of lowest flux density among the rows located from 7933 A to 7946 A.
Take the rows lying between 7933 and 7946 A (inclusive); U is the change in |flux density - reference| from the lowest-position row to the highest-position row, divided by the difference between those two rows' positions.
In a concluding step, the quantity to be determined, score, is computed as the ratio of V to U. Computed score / -45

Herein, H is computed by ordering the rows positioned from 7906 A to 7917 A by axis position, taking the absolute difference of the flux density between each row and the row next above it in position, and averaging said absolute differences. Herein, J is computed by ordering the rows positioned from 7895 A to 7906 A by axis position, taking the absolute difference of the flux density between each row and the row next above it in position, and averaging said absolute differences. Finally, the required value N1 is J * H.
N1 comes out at 745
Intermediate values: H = 21.9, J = 34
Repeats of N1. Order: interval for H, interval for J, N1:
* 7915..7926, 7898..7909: 283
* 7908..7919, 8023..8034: 439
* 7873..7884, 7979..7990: 1058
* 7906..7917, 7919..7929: 227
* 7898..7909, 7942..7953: 353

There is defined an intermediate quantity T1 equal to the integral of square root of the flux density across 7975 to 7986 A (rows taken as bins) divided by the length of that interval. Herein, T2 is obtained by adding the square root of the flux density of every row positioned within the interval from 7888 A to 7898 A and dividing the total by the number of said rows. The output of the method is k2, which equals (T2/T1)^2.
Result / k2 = 0.85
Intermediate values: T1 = 12.0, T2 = 11.0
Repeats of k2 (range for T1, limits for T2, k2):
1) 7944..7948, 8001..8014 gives 0.94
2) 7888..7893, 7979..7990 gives 1.16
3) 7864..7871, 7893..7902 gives 0.80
